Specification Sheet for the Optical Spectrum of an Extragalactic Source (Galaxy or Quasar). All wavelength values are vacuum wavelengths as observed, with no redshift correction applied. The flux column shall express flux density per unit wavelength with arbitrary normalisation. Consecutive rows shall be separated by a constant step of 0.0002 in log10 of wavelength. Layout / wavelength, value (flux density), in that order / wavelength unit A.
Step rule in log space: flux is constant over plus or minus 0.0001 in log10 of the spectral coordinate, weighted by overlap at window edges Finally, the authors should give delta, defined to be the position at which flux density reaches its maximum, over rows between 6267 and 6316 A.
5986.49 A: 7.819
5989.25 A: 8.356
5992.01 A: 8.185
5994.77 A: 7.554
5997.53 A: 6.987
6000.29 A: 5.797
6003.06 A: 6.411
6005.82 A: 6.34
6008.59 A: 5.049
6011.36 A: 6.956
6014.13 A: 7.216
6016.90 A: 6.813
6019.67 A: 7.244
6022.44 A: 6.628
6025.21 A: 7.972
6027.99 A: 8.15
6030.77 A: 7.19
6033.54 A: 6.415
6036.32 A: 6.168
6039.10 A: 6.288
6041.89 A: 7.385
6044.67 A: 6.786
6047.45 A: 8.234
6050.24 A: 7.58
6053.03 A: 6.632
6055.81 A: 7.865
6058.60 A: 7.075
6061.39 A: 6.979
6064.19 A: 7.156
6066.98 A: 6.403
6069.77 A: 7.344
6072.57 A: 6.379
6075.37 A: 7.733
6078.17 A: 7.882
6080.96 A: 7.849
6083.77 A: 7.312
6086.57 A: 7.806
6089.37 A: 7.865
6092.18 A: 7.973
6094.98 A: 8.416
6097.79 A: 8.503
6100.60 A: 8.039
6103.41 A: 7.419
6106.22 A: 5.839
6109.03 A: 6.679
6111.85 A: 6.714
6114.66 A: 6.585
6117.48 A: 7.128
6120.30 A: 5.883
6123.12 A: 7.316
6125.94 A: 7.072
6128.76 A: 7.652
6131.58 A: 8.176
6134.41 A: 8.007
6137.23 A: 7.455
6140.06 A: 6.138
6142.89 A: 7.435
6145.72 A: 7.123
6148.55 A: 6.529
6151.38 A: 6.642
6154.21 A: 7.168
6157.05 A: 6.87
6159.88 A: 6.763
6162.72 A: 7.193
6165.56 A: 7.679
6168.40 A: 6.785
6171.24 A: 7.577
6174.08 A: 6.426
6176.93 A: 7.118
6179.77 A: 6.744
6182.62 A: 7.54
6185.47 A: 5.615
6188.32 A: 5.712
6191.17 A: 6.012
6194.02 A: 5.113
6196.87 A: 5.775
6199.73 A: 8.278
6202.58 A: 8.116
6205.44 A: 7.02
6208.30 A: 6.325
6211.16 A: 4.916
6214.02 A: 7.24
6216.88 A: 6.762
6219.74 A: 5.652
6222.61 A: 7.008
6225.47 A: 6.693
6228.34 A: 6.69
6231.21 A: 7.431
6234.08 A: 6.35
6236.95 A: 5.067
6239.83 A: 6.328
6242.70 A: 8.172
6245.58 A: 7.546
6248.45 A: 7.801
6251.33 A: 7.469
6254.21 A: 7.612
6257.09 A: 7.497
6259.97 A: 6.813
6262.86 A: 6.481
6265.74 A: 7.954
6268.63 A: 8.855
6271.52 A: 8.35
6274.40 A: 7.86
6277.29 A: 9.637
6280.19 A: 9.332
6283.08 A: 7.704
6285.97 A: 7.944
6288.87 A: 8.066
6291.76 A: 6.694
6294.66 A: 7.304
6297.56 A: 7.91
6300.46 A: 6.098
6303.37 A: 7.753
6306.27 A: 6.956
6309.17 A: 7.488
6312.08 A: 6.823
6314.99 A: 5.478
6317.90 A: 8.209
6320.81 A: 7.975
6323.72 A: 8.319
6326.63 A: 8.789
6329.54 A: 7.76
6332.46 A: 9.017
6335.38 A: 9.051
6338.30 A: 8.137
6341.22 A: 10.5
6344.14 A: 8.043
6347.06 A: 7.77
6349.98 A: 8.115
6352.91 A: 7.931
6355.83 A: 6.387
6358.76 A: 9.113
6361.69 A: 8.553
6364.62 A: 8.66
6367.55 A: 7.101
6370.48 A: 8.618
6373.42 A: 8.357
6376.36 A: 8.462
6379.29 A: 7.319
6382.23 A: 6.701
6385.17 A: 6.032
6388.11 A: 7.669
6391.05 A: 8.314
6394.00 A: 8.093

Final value 6277.29 A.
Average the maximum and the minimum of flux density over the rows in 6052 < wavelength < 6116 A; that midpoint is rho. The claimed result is 7.2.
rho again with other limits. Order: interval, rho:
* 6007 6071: 6.6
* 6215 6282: 7.4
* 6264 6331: 7.6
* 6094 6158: 7.2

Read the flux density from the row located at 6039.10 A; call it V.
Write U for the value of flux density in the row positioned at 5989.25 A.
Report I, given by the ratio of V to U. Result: 0.75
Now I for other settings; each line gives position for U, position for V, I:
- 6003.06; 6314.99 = 0.85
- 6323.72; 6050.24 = 0.91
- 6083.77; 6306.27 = 0.95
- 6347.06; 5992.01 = 1.05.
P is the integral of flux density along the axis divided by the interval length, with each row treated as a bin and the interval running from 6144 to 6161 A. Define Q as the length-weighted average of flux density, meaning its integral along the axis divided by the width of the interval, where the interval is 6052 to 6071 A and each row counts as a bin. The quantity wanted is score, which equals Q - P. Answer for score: 0.2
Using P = 6.9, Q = 7.1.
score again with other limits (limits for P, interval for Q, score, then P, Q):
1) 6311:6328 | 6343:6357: 0.1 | 7.6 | 7.7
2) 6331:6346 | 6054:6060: -1.5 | 8.9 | 7.4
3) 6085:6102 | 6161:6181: -1.0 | 8.1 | 7.1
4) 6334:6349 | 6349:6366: -0.6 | 8.7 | 8.1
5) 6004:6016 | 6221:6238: 0.2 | 6.4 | 6.6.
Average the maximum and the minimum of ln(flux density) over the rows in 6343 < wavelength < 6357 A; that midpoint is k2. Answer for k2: 1.97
